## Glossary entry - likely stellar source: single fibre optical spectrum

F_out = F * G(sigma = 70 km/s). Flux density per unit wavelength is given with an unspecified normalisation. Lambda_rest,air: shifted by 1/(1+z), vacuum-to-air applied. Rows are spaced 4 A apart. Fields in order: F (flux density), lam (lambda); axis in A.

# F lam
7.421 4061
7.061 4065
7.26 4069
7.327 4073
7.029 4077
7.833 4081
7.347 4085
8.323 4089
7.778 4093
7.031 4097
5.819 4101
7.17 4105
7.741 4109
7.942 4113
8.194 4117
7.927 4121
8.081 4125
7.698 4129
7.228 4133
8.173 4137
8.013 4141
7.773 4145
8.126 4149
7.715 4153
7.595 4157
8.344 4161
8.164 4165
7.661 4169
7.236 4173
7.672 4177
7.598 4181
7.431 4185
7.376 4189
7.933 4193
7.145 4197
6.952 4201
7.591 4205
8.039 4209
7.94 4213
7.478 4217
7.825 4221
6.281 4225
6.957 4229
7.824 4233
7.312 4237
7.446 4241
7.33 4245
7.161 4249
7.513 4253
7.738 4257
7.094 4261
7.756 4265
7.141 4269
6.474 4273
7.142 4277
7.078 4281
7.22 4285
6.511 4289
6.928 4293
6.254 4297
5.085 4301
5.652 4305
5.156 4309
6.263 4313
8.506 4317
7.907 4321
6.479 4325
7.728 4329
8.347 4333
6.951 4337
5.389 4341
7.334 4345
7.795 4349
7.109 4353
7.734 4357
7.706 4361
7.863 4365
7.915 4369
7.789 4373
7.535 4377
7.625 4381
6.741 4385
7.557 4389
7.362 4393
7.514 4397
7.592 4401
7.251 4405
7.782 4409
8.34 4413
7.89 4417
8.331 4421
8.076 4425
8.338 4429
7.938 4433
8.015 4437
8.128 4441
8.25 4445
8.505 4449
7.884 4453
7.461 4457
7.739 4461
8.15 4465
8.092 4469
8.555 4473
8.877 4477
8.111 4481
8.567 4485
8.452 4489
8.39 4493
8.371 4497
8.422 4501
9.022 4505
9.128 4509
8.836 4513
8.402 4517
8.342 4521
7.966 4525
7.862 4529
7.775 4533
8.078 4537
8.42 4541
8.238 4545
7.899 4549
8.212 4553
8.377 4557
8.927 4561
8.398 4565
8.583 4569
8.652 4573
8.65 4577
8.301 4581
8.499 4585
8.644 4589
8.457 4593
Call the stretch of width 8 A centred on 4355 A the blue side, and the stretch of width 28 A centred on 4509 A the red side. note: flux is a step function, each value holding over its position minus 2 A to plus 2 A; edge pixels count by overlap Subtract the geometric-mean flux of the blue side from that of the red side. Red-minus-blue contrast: 1.2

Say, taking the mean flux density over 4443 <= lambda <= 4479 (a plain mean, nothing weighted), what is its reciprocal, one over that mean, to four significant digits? 0.1224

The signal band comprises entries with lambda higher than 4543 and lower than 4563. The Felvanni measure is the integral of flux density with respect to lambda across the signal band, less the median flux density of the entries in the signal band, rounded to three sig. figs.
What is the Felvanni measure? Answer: 158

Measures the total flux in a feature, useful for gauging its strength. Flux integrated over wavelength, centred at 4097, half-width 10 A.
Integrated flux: 144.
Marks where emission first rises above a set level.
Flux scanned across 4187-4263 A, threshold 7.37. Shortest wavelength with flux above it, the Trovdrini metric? 4189 A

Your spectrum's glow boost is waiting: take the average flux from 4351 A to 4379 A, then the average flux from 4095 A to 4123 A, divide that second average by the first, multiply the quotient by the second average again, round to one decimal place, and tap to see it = 7.2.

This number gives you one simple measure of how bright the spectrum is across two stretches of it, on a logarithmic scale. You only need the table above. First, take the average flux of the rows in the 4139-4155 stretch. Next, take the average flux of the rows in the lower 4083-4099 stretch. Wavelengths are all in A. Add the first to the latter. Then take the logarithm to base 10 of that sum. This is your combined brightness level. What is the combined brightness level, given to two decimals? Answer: 1.19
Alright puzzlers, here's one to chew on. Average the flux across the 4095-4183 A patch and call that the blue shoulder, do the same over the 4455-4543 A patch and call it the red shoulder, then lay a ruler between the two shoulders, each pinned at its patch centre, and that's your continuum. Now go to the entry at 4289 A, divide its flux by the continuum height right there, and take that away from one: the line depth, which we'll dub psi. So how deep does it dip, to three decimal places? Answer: 0.180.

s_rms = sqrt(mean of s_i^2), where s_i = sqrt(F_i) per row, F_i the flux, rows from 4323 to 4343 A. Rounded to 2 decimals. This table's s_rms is 2.64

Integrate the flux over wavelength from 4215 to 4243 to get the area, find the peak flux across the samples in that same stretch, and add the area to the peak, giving 212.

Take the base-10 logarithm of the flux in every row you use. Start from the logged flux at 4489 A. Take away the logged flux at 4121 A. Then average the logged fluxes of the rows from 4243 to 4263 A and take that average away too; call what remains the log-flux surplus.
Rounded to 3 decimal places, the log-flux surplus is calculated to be -0.839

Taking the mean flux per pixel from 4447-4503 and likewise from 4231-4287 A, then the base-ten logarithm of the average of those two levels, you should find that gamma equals 0.891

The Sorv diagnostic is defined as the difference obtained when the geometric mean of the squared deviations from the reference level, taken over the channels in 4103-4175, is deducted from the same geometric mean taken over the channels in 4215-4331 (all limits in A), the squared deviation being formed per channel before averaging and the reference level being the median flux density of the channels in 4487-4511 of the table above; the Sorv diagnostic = 1.1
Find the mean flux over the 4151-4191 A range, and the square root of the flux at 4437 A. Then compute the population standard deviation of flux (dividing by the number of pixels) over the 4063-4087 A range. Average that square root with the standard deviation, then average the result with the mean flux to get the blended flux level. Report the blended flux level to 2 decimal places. 4.61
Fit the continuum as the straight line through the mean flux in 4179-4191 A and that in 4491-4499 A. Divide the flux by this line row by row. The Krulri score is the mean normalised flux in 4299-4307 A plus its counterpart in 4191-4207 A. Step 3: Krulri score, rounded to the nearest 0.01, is 1.67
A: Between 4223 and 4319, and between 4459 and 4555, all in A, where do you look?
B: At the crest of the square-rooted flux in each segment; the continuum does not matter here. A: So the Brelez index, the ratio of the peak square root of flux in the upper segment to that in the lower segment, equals 1.04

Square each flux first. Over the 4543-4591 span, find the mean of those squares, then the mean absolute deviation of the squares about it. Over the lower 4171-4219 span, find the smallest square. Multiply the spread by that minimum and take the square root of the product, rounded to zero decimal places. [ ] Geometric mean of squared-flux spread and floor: 13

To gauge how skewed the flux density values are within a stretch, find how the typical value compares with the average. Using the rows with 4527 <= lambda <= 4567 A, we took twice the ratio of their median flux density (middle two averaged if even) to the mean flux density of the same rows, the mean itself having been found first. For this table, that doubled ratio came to 2.00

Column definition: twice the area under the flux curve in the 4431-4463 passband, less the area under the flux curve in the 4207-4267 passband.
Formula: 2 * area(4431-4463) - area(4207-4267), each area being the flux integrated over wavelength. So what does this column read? 65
